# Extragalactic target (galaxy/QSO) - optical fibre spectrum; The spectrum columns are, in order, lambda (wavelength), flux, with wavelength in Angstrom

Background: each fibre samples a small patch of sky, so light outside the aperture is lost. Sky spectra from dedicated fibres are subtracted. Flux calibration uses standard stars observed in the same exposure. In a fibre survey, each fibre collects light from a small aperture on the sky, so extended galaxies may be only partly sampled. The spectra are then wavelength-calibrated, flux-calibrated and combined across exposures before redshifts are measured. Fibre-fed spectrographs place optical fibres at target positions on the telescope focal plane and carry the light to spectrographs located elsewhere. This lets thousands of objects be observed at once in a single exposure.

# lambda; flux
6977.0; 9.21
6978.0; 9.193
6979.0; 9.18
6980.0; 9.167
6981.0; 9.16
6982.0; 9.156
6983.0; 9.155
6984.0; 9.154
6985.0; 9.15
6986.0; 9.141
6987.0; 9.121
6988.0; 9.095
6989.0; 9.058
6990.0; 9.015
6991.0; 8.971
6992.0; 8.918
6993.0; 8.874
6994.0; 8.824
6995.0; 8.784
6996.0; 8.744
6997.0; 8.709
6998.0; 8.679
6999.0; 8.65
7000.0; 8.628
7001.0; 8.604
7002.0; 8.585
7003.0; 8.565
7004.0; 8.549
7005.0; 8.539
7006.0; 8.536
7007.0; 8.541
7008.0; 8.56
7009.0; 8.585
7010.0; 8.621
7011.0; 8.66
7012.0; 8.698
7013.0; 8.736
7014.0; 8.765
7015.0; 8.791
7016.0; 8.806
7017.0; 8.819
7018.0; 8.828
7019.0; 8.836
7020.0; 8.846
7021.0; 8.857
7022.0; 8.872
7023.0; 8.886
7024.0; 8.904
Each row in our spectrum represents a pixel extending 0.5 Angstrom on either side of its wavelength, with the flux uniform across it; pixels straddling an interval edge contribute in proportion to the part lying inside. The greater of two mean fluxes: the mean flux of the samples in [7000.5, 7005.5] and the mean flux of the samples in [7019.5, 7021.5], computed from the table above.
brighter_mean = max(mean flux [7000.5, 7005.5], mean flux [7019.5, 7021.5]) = 8.85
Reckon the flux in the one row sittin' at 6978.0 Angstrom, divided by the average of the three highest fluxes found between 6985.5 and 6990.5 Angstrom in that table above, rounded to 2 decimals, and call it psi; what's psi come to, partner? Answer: 1.01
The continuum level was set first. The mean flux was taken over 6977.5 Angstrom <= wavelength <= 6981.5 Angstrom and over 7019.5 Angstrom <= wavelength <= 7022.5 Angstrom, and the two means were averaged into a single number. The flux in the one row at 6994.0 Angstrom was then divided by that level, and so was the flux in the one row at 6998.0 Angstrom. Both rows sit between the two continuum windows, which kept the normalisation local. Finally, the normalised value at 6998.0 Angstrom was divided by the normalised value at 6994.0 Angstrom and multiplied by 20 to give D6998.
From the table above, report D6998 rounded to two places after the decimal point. 19.67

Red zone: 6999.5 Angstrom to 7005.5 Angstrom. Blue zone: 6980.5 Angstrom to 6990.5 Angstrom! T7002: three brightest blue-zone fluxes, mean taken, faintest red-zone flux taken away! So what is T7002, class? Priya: 0.62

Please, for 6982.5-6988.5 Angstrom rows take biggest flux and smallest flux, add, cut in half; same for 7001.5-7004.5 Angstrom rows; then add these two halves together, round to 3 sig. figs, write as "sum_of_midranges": 17.7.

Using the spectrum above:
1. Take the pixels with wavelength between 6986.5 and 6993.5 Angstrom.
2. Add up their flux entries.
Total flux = 63.1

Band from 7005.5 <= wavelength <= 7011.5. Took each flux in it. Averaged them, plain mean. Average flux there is 8.58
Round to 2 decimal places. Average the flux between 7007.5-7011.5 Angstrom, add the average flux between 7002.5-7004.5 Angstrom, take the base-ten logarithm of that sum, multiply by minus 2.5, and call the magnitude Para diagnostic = -3.09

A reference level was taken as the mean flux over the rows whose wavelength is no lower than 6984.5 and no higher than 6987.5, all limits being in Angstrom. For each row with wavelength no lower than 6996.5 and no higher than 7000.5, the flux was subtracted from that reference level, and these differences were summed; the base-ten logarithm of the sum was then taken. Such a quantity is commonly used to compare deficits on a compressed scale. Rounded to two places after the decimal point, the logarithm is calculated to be 0.27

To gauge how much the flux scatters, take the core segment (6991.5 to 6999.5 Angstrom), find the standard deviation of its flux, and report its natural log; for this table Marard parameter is -2.4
